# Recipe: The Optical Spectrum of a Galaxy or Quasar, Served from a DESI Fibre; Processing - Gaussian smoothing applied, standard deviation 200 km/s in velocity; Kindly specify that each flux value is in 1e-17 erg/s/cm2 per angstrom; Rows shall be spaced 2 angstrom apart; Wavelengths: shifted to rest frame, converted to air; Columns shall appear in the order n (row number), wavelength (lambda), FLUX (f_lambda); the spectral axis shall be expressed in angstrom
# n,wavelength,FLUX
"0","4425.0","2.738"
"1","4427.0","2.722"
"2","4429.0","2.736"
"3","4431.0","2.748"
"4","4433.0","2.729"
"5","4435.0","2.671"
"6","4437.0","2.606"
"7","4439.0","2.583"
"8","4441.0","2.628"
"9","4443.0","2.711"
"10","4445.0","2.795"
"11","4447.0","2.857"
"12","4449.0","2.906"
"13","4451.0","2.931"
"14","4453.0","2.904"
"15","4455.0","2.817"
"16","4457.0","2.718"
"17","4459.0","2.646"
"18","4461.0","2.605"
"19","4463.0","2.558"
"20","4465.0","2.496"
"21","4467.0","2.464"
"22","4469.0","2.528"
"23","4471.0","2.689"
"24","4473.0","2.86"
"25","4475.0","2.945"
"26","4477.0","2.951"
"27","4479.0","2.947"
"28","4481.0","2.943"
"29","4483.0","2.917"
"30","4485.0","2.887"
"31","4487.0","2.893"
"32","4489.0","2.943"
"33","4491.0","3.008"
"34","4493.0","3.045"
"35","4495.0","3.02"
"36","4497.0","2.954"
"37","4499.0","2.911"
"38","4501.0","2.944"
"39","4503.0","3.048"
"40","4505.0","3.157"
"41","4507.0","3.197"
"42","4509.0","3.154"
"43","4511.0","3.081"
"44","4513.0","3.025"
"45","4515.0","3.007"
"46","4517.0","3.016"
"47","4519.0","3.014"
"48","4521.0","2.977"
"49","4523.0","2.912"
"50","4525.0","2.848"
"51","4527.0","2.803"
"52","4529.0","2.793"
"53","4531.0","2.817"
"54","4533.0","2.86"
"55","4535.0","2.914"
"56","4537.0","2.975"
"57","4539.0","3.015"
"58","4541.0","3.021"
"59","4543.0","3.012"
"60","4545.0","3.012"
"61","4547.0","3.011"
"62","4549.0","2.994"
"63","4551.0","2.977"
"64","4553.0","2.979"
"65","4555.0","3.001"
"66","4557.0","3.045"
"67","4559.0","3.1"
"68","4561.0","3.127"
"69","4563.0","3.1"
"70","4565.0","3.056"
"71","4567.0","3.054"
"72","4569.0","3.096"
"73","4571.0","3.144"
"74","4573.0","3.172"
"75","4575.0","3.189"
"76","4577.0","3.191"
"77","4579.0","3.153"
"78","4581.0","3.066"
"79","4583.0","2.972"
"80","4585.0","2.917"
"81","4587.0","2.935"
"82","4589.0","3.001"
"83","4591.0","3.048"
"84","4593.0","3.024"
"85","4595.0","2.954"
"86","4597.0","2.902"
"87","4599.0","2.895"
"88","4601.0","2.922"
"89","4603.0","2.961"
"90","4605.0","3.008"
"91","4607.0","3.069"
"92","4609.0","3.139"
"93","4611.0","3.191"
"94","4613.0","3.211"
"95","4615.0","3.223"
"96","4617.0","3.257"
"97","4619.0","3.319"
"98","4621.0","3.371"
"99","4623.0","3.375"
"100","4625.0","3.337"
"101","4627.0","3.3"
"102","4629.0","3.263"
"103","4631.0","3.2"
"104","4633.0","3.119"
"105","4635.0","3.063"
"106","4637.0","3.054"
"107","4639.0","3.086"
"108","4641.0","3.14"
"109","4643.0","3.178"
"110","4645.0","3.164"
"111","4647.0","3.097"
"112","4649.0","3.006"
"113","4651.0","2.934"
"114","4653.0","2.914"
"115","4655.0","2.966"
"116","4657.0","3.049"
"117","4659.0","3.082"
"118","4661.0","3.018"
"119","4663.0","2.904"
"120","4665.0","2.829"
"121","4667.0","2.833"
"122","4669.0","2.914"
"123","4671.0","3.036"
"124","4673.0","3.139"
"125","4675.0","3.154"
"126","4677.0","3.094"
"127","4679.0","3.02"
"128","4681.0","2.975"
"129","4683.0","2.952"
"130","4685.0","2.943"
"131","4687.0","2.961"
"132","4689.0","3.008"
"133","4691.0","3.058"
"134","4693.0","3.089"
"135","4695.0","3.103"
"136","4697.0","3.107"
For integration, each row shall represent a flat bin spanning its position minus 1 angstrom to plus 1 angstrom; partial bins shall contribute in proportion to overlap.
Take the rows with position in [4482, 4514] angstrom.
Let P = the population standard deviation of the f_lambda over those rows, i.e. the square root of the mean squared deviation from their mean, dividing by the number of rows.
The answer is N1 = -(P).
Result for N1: -0.10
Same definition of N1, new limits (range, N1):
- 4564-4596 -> -0.09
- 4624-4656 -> -0.12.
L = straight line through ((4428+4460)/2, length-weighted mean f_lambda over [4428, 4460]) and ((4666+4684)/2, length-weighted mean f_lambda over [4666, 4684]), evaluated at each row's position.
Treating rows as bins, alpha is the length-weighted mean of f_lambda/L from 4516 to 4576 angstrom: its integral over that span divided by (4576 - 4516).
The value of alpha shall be 1.05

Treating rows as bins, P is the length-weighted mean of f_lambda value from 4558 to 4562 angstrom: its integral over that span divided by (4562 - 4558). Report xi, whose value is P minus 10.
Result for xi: -6.89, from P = 3.11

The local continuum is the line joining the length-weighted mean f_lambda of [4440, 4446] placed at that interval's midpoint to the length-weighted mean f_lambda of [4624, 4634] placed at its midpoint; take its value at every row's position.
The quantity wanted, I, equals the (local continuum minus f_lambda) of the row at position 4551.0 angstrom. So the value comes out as 0.04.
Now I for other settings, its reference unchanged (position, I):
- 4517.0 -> -0.09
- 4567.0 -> 0.01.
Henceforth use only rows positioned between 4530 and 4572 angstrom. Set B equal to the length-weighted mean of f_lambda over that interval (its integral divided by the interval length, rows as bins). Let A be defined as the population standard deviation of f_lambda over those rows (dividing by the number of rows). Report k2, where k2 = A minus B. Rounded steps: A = 0.080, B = 3.01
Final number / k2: -2.94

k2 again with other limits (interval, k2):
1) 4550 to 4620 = -2.96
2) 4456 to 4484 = -2.55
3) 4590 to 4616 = -2.93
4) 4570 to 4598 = -2.95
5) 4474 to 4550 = -2.88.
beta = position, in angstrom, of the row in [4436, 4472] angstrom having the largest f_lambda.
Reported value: 4451.0 angstrom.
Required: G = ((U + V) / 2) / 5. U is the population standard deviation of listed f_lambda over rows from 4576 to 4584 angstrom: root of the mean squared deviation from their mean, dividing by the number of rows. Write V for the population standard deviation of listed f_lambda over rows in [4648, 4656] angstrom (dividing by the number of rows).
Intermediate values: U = 0.084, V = 0.035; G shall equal 0.012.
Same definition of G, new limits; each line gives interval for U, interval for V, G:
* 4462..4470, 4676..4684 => 0.009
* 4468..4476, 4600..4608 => 0.022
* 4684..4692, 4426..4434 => 0.005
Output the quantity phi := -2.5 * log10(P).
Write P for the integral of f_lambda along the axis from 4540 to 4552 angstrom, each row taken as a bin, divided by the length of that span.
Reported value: -1.19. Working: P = 3.00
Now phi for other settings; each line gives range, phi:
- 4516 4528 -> -1.17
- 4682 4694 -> -1.19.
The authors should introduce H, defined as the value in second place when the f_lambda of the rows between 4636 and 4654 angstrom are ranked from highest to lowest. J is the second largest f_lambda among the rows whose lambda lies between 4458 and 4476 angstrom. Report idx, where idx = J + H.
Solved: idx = 6.02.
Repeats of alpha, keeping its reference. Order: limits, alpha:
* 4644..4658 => 1.01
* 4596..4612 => 1.03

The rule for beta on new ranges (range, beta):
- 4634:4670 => 4643.0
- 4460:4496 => 4493.0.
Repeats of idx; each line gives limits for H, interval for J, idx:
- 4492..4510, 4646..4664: 6.24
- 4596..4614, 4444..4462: 6.10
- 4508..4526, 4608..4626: 6.45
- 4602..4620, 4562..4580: 6.45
